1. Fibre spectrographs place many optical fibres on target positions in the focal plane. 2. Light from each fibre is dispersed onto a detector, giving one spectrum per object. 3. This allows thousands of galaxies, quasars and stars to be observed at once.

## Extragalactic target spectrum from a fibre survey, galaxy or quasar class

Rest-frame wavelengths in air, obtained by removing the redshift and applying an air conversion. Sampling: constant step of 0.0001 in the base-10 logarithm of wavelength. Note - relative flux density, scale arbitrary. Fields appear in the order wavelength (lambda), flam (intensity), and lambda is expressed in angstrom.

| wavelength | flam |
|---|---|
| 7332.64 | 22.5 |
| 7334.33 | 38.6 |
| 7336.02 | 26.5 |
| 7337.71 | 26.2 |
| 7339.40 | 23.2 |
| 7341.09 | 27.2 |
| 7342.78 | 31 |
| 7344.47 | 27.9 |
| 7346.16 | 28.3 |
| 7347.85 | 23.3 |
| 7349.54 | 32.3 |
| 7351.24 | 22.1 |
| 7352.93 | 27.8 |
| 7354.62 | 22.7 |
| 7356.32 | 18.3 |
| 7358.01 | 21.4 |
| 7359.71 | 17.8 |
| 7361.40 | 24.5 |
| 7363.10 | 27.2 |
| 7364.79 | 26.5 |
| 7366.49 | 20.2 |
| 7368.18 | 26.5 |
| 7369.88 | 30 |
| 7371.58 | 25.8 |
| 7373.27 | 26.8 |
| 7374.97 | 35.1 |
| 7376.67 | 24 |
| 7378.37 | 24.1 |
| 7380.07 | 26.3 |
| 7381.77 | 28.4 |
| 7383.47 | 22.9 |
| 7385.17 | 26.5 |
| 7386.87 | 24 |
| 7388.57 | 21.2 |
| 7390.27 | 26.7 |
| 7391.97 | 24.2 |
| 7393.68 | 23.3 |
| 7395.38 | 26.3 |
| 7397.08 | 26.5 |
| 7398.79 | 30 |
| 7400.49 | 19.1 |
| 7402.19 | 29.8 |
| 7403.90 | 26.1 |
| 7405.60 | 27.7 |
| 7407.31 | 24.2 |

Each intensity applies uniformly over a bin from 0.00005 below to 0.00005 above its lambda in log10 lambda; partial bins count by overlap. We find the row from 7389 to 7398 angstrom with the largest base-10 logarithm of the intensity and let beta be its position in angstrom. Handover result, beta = 7390.27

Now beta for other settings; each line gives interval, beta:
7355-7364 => 7363.10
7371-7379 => 7374.97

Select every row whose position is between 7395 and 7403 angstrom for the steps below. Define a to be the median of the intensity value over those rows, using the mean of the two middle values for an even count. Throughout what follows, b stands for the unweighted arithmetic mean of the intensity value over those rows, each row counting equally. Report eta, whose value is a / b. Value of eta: 1.01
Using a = 26.5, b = 26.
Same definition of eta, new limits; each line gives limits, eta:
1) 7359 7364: 1.06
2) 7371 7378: 0.94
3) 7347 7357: 0.94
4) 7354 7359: 1.03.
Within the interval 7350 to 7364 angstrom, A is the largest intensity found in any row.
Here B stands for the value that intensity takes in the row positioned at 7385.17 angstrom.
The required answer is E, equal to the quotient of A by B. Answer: 1.05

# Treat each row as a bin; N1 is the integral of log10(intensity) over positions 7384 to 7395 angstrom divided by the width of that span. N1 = 1.39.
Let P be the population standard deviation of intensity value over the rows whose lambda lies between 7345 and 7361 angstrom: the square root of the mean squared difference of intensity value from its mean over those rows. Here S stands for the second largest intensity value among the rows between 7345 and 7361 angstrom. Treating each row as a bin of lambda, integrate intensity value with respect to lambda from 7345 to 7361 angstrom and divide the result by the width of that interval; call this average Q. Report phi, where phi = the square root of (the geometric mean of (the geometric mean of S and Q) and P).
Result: 3.29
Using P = 4.53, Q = 23.9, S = 28.3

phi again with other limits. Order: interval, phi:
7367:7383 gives 3.10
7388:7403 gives 3.12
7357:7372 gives 3.11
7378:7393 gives 2.71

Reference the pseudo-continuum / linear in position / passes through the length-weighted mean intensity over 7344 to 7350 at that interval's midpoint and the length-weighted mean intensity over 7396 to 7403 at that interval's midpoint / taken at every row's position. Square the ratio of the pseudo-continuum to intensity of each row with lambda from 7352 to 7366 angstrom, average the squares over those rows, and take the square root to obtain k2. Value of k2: 1.23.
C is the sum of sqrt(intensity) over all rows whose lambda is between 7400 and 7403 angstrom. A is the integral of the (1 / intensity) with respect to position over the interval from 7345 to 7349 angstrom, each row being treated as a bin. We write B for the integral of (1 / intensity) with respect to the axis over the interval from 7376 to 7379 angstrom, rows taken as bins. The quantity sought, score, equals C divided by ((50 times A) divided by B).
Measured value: 0.160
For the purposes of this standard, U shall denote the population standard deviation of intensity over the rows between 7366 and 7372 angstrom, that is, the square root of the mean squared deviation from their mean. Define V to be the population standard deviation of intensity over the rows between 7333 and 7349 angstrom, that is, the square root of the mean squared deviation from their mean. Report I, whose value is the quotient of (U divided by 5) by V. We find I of 0.16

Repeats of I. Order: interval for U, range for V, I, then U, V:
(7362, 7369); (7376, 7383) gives 0.31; 2.8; 1.8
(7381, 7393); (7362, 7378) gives 0.12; 2.3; 3.8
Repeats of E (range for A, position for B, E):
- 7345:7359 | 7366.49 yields 1.60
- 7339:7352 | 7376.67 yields 1.35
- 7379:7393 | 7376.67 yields 1.18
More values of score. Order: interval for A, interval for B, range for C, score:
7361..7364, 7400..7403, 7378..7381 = 0.219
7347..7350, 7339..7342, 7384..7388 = 0.209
